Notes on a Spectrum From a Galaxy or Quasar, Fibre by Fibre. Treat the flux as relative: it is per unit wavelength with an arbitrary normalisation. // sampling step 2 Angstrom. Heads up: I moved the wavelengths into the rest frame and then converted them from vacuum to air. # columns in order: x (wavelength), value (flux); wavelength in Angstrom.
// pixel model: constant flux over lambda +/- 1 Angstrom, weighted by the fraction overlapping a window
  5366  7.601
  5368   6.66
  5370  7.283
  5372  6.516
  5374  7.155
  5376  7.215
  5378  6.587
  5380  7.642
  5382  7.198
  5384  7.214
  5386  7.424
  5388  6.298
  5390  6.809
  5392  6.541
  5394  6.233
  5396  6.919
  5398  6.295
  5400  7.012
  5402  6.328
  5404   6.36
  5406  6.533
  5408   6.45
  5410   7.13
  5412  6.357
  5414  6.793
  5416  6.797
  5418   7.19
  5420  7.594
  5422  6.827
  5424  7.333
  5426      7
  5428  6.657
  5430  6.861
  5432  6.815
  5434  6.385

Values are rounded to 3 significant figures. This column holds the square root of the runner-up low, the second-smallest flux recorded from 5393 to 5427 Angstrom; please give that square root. 2.51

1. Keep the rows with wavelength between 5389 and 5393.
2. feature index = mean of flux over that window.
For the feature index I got 6.7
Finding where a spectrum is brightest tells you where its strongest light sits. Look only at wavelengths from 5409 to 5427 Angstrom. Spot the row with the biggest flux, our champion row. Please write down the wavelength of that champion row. 5420 Angstrom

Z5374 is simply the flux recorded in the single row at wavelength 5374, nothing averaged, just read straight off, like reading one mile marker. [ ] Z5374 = 7.155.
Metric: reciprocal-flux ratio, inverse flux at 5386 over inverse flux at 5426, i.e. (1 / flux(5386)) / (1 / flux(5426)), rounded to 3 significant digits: 0.943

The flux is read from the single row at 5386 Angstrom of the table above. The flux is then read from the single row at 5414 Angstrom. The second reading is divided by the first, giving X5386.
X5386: 0.92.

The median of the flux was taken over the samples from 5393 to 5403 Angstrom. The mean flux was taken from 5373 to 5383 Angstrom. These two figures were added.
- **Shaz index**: 13.5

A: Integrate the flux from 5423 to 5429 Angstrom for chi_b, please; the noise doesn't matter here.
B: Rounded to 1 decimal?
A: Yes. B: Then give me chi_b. 42.0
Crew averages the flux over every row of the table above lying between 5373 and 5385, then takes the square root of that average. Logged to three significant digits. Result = 2.68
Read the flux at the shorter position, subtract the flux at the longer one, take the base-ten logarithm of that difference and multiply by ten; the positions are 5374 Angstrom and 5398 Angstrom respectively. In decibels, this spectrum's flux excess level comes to -1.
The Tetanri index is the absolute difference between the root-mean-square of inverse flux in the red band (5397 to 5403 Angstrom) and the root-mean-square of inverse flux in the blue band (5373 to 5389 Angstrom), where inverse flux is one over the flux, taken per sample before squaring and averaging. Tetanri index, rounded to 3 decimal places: 0.012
